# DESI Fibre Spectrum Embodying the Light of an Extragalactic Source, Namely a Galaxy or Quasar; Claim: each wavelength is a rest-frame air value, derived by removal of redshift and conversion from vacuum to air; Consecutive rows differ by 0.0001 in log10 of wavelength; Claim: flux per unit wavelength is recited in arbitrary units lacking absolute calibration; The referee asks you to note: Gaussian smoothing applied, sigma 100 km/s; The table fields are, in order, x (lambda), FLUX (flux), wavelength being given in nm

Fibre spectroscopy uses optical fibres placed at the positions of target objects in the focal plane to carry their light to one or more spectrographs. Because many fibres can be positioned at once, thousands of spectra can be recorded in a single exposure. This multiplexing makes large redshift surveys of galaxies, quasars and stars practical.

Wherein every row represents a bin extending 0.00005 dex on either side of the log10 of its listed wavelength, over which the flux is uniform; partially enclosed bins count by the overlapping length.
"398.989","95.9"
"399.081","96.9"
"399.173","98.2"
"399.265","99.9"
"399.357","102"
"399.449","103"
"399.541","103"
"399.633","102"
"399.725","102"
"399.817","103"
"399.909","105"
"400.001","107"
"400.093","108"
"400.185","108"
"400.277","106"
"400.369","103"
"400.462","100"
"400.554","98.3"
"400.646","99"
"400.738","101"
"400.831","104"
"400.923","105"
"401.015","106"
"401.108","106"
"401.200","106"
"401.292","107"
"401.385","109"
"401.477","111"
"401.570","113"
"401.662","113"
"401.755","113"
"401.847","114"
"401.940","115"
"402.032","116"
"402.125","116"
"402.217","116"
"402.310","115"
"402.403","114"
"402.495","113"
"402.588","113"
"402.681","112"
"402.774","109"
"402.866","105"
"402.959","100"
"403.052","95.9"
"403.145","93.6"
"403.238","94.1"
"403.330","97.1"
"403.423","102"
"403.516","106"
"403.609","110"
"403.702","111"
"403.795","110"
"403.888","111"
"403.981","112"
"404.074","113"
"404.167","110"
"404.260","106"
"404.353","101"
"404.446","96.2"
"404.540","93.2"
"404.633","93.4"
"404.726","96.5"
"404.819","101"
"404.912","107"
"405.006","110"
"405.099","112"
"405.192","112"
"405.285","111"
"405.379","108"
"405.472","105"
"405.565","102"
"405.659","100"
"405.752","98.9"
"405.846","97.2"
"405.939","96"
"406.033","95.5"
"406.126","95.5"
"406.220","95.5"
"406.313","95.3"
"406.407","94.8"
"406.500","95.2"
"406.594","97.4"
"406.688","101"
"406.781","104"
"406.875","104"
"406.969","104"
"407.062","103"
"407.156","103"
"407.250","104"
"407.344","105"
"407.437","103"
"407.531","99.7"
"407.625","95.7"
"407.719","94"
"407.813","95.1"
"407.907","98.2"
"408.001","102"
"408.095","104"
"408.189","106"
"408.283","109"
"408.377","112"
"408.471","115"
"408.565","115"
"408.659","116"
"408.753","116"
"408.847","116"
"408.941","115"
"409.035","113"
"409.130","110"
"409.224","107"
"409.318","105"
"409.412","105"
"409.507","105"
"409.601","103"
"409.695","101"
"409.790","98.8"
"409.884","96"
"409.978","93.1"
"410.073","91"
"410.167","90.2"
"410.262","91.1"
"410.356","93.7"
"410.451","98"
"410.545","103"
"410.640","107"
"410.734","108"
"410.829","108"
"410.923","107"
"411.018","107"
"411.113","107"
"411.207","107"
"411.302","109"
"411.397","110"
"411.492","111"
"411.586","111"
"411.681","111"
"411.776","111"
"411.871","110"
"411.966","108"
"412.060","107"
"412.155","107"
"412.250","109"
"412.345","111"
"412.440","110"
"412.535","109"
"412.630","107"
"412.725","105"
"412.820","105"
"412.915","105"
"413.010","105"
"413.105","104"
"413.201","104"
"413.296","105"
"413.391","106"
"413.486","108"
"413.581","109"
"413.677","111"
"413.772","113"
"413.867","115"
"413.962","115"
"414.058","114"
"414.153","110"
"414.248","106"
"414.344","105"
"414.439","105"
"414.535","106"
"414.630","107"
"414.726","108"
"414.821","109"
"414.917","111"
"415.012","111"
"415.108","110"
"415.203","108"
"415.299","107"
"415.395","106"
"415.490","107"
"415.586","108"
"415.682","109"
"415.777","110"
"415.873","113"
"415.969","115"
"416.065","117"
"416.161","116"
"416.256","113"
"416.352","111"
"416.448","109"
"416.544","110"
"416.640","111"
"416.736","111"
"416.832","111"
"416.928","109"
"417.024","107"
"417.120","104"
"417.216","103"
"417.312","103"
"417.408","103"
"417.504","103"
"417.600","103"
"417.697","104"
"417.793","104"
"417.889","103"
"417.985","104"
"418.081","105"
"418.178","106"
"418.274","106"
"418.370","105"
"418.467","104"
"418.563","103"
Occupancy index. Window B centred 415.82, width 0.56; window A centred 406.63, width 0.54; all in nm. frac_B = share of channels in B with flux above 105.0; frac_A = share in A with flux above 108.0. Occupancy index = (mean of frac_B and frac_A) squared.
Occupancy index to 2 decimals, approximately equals 0.25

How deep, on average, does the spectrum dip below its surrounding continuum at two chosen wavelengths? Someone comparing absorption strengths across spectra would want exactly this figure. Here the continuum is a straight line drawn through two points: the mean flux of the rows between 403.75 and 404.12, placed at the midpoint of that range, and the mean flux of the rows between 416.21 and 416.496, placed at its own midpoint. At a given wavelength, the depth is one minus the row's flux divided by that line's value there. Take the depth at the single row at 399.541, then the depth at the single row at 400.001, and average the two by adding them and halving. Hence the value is 0.060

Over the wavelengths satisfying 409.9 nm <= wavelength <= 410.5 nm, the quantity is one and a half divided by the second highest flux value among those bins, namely 0.0160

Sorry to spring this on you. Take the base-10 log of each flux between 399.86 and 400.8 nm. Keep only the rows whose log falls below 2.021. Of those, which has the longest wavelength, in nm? 400.738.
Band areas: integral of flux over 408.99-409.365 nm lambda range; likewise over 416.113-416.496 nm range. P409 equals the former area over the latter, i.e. 0.95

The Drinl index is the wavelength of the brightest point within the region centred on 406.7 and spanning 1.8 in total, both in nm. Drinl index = 407.344 nm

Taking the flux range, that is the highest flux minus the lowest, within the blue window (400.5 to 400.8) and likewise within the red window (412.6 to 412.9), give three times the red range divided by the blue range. 2.2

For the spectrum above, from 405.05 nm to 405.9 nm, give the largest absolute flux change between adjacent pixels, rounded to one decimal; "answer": 3.0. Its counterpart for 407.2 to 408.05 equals 4.0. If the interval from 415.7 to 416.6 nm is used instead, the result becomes 3.0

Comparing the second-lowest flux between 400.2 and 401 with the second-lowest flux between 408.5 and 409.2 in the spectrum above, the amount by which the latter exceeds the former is 14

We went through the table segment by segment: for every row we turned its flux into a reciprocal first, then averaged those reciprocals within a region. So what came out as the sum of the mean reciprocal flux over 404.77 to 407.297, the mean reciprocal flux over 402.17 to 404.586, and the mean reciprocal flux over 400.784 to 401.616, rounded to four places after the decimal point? 0.0286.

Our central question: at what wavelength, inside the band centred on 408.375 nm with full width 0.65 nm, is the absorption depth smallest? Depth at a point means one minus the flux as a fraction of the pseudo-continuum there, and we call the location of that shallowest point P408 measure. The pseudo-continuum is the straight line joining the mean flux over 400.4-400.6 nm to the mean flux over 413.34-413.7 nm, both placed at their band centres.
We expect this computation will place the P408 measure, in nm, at 408.659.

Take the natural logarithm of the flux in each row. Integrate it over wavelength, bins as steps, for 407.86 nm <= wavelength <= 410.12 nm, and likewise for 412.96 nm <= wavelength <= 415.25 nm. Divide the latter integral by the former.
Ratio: 1.02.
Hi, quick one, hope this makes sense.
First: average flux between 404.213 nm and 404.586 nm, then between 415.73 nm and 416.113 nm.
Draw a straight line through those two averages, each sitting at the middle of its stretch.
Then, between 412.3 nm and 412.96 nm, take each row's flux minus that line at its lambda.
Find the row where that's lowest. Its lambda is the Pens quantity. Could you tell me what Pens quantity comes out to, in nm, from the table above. 412.915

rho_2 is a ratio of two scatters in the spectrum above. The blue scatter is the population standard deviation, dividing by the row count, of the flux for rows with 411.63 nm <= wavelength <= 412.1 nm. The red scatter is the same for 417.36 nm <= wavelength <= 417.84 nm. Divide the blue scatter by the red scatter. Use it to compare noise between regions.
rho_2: 3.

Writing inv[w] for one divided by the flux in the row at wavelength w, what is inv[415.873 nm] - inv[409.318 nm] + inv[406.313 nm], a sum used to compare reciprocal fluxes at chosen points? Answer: 0.0098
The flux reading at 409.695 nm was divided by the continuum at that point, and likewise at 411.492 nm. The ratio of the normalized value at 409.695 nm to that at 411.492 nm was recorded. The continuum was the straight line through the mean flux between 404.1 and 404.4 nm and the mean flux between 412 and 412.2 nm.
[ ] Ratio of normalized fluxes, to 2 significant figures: 0.91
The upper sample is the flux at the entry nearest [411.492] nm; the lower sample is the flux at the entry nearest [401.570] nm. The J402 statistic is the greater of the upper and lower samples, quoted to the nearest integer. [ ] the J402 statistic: 113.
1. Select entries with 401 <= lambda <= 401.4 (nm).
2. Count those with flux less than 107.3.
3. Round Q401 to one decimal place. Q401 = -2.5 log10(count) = -1.5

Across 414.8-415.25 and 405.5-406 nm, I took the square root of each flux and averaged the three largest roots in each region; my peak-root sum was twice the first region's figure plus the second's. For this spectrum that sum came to 31.1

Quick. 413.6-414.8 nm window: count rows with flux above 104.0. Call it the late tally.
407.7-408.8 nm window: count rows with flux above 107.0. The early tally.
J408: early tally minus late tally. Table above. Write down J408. -6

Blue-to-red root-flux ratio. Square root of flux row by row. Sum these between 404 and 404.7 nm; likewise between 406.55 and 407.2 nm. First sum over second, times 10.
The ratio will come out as 10.0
